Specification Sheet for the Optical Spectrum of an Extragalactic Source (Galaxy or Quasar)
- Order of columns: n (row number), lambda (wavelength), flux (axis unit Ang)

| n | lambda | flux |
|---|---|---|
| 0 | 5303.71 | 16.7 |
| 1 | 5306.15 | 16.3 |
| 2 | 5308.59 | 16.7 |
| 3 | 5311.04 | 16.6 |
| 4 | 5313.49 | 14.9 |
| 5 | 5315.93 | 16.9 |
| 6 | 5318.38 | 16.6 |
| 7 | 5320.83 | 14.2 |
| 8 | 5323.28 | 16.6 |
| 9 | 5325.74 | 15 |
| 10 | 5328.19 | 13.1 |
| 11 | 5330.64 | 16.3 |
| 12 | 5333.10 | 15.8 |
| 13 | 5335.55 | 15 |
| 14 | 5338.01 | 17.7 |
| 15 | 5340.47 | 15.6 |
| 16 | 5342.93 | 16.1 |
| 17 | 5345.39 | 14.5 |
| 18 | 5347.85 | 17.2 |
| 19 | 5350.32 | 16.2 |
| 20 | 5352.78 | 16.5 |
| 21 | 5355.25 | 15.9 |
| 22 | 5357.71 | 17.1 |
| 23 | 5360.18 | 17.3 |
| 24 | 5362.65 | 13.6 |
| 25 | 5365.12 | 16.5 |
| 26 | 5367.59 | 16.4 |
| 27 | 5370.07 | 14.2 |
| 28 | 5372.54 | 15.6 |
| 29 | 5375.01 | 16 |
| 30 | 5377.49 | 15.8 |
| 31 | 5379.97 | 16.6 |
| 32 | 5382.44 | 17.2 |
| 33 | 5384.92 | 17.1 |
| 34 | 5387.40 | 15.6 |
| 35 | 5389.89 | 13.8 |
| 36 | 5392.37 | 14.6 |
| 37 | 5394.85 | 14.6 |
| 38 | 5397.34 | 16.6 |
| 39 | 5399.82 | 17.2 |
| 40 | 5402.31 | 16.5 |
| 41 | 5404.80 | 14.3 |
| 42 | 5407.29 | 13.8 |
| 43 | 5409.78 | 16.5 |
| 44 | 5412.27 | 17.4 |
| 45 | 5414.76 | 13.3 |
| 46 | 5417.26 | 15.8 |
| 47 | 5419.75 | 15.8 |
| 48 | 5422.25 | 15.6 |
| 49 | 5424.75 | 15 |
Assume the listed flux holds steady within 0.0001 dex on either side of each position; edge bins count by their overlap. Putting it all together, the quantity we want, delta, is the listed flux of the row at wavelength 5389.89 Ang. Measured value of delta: 13.8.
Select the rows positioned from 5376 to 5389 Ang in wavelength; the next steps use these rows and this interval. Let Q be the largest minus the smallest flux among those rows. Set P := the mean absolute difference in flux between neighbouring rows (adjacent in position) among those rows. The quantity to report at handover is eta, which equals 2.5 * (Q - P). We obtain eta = 2.1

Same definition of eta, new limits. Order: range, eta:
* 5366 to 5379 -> 2.9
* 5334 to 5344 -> 2.3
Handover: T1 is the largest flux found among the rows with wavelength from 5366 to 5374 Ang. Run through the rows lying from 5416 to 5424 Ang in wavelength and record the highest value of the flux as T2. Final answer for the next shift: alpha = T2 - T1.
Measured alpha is -0.60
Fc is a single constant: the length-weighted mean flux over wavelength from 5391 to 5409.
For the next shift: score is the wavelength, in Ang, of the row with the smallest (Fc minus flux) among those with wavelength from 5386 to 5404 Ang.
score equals 5399.82 Ang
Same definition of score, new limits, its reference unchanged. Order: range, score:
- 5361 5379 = 5365.12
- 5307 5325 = 5315.93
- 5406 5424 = 5412.27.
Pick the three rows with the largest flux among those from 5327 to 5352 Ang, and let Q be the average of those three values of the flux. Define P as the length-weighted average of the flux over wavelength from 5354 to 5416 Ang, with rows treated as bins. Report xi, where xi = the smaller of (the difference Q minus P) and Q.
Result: 1.33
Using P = 15.7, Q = 17.1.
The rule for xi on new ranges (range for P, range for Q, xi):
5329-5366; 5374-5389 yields 0.92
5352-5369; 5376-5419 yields 1.12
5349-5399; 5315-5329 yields 0.83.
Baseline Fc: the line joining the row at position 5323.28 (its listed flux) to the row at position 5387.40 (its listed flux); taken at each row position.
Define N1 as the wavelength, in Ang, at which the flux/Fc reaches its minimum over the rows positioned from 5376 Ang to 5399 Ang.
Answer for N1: 5389.89 Ang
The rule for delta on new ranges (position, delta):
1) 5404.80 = 14.3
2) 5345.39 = 14.5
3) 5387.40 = 15.6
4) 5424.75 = 15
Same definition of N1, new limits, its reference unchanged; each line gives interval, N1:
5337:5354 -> 5345.39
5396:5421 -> 5414.76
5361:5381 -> 5362.65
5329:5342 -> 5335.55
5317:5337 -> 5328.19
